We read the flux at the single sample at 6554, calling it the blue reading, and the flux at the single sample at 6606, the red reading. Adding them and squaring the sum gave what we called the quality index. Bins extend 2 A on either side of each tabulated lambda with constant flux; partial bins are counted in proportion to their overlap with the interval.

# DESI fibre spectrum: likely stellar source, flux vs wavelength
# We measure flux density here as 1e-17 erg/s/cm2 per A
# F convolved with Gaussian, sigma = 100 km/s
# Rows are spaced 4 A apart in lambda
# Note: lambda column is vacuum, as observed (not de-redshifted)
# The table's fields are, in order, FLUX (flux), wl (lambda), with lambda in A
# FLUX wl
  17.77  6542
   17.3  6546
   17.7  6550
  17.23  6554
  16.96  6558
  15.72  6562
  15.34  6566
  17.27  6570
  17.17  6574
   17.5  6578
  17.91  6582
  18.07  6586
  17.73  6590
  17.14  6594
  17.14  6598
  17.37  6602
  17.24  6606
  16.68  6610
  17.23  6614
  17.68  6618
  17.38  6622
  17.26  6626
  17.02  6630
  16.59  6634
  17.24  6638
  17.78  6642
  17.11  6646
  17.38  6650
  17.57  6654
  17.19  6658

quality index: 1188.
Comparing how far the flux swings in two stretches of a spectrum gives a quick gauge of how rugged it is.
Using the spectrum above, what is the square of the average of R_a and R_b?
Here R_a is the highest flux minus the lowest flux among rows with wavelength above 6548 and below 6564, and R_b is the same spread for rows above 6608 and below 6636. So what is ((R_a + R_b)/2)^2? 2.4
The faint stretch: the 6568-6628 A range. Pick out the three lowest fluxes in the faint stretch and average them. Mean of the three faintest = 17.0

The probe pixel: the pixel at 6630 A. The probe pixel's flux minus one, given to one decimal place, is 16.0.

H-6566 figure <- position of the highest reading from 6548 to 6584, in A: 6582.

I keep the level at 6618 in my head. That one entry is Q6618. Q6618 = 17.68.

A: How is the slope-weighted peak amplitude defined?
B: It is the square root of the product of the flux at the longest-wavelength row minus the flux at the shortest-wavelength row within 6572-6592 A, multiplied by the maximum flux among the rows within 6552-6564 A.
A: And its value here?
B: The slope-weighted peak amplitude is 3.1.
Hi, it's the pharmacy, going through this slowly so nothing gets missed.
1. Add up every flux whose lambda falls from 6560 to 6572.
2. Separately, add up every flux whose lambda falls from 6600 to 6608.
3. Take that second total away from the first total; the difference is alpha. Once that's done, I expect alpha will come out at 14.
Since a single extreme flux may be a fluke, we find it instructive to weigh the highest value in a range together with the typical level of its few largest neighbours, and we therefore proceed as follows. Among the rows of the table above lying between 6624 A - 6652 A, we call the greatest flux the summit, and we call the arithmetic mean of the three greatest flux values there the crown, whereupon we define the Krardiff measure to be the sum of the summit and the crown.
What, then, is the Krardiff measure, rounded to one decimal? 35.3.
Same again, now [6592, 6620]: 35.1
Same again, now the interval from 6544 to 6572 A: 35.1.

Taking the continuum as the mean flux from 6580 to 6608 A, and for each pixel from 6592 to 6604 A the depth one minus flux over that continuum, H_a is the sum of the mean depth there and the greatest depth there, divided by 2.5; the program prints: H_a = 0.015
